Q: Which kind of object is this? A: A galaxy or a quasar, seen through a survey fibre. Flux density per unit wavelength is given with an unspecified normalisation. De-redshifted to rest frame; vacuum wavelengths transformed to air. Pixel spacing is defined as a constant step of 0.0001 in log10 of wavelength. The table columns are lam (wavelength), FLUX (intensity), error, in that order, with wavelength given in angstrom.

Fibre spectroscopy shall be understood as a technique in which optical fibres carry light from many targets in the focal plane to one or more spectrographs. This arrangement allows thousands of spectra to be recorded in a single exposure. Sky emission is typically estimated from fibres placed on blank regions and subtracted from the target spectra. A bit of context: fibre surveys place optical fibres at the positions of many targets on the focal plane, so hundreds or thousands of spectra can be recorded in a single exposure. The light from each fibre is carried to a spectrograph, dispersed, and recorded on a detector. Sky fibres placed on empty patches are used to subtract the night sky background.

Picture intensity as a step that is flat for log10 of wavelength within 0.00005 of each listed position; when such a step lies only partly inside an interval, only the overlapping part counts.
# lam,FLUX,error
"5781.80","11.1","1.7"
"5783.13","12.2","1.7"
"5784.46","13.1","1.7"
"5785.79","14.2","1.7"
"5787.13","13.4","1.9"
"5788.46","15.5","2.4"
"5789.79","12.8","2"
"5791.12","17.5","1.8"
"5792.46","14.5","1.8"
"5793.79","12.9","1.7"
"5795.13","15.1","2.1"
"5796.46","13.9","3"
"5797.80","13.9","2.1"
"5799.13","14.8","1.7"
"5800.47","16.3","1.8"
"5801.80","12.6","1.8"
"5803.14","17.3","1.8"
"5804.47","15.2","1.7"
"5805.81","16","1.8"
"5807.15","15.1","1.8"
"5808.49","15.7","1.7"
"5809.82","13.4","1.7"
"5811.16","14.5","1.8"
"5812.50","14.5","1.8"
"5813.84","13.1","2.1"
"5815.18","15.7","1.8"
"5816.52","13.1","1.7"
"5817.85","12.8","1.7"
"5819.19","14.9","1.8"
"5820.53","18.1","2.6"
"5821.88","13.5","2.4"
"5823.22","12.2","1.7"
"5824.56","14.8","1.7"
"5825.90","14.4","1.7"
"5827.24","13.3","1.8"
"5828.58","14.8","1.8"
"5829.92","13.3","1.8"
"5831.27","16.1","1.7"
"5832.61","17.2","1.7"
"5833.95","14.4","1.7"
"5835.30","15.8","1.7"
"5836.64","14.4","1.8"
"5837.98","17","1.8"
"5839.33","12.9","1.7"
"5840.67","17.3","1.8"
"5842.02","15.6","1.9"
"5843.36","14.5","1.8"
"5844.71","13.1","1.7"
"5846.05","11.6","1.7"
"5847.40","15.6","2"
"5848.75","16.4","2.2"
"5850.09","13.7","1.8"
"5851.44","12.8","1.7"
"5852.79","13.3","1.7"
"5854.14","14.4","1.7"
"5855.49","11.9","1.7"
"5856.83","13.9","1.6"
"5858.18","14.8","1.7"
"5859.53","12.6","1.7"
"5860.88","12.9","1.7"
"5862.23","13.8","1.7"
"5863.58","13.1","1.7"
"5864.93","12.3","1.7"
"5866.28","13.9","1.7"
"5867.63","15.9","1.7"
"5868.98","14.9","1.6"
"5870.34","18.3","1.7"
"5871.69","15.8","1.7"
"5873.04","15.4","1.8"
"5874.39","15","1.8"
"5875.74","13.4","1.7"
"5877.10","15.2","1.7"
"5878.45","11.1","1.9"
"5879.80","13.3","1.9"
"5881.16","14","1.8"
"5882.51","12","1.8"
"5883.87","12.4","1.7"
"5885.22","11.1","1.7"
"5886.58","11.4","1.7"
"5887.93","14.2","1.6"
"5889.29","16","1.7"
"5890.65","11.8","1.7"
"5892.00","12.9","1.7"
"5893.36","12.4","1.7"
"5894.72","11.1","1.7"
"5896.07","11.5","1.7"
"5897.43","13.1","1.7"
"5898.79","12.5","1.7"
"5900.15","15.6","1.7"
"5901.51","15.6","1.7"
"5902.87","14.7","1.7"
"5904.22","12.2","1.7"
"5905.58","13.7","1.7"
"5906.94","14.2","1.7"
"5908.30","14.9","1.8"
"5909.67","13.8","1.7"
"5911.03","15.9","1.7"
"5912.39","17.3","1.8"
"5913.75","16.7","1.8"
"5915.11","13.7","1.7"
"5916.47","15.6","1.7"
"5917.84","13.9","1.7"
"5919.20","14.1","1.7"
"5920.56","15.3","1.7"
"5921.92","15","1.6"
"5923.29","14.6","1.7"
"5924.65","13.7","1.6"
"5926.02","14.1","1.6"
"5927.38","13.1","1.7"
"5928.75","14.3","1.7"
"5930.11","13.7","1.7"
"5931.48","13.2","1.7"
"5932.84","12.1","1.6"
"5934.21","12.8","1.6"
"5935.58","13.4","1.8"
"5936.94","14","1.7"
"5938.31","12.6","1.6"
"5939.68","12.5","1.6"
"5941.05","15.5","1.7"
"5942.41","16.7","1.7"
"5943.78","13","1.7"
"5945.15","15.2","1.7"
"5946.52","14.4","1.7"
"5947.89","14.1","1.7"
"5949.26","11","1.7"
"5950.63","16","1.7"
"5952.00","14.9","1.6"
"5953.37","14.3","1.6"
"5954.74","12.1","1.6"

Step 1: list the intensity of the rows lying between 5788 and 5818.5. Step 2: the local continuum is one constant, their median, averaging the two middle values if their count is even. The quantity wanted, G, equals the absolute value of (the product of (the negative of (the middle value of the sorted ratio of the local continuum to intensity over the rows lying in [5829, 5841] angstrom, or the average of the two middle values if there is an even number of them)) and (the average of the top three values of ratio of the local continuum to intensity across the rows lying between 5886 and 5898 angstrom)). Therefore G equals 1.17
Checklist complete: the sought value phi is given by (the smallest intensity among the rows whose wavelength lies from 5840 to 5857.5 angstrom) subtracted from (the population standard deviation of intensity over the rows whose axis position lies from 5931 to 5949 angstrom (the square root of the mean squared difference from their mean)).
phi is -10.3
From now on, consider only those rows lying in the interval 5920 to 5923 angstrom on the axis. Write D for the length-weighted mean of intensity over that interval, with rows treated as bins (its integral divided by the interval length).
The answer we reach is 15.1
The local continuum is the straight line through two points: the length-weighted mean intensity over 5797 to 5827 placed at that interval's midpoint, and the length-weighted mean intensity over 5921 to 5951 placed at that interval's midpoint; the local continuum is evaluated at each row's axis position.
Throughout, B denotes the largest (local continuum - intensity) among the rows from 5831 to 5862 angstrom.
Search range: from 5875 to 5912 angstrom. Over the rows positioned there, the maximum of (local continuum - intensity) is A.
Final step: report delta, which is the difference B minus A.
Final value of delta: -0.3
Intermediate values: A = 3.1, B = 2.8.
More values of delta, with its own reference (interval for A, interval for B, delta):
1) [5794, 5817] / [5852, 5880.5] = 1.0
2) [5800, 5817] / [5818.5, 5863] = 0.7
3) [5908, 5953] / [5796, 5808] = -0.7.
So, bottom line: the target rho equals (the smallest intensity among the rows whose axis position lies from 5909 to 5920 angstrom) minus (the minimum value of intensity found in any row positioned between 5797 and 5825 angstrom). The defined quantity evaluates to 1.5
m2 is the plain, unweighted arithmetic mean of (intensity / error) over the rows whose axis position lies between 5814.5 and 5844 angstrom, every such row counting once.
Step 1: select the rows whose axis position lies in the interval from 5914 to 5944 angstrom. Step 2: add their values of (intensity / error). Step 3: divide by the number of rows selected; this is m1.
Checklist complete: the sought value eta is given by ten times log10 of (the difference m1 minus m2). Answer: -8.6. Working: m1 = 8.34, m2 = 8.20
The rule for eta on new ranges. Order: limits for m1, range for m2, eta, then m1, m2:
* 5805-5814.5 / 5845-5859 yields -5.0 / 8.11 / 7.79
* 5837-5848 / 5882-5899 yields -1.0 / 8.15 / 7.36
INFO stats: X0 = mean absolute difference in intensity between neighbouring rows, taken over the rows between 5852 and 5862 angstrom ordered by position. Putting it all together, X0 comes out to 1.50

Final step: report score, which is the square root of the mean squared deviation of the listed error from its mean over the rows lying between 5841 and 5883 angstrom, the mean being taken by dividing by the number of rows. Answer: 0.119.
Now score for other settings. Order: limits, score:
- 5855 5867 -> 0.031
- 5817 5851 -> 0.226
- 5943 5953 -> 0.035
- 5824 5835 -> 0.048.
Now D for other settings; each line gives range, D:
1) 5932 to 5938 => 13.1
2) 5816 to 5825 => 14.2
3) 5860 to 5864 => 13.2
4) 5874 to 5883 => 13.4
